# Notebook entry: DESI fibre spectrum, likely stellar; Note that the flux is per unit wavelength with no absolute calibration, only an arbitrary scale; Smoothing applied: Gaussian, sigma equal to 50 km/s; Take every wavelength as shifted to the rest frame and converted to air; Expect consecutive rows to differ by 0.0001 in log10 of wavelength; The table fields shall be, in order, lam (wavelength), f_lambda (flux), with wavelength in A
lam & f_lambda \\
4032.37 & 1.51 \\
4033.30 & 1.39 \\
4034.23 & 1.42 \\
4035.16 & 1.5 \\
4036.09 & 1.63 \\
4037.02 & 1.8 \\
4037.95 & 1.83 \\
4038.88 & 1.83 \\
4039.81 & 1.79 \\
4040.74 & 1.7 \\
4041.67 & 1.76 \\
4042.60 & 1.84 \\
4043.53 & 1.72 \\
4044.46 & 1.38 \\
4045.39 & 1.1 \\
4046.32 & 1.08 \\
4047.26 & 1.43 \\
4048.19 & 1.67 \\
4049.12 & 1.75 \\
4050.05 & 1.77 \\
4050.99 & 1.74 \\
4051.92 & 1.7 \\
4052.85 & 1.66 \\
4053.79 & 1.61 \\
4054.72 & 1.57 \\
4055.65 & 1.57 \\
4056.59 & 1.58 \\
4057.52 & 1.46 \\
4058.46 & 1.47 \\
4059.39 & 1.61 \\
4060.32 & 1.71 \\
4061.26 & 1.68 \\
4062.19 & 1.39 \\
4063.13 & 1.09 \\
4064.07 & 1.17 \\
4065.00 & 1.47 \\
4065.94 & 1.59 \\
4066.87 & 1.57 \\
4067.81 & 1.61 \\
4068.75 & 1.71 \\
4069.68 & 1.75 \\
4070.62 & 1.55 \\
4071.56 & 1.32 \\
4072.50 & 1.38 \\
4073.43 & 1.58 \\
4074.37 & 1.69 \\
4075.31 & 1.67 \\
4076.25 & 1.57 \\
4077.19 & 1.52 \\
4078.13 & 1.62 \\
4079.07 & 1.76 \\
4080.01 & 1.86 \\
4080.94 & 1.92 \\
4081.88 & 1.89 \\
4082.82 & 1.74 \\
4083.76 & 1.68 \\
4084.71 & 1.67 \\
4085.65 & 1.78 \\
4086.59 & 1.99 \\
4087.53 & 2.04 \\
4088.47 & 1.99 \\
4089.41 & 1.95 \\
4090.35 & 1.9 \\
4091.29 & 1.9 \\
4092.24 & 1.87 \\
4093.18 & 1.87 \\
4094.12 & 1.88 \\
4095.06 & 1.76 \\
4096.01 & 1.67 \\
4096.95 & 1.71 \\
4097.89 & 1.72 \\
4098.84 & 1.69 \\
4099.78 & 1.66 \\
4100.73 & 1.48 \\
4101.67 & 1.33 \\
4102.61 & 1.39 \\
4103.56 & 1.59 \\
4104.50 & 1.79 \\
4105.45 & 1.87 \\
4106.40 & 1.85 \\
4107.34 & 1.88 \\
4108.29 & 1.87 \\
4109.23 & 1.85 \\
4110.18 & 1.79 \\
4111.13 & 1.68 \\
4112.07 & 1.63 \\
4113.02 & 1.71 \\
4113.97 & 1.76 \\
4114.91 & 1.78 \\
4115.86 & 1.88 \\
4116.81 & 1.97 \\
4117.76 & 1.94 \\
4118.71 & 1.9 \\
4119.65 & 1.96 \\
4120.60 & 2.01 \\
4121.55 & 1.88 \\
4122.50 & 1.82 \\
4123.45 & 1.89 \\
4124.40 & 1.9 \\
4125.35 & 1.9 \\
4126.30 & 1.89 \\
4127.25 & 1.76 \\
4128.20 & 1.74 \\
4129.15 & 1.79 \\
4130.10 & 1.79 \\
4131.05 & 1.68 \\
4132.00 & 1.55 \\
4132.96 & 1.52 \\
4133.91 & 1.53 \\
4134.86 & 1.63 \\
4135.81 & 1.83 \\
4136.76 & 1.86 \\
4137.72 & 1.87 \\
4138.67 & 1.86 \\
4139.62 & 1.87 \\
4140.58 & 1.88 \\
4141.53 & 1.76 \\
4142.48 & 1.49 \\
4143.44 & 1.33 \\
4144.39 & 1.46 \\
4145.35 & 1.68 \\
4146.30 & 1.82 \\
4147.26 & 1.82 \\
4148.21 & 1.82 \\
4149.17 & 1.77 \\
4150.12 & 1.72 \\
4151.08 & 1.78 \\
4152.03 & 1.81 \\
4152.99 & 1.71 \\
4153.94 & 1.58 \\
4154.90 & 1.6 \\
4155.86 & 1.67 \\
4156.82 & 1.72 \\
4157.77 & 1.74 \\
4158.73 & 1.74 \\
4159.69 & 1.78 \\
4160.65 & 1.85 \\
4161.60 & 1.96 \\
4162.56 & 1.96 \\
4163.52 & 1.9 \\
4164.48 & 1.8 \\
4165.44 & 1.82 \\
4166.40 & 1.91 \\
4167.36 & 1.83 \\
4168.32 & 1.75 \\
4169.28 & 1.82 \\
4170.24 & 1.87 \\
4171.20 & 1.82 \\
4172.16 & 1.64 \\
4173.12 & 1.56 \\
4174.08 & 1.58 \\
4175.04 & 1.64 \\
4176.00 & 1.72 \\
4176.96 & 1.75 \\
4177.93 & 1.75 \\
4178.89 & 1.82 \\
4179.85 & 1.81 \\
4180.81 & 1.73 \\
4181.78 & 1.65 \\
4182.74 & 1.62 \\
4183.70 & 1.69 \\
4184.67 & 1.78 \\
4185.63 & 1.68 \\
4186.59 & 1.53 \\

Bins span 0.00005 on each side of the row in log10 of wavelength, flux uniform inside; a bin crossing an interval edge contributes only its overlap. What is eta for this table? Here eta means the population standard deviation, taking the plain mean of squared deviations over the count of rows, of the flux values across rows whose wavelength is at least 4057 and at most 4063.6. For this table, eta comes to 0.196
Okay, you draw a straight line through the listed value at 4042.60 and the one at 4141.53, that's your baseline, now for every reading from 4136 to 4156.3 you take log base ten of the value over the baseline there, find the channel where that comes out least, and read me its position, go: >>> 4143.44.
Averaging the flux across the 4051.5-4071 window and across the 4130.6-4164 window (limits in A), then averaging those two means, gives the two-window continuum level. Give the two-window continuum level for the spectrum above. 1.64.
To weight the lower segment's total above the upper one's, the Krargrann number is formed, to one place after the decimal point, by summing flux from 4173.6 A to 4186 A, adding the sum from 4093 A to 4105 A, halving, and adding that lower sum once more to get 43.4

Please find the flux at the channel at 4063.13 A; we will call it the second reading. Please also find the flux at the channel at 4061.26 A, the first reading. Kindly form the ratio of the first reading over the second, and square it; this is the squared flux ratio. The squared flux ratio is 2.4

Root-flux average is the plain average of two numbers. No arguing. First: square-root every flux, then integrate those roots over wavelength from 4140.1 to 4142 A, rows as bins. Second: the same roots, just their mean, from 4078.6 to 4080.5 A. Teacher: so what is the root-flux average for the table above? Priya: 1.96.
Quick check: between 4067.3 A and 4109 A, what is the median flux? 1.73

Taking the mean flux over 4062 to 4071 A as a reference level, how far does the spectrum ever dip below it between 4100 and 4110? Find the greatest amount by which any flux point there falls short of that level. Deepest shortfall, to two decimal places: 0.16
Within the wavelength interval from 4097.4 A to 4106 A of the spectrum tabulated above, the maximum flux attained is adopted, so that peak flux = 1.87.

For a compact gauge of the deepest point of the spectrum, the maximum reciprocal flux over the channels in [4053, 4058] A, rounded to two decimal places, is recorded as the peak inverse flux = 0.68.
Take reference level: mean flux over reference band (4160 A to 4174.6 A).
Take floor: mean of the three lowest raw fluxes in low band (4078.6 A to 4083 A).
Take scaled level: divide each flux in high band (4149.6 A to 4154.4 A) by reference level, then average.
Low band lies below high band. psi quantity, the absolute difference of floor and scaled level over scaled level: 0.87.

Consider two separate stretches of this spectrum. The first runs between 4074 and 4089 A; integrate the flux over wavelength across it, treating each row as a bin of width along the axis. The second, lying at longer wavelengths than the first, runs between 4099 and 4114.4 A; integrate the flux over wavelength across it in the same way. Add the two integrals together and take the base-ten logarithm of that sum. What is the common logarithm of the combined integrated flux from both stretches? 1.72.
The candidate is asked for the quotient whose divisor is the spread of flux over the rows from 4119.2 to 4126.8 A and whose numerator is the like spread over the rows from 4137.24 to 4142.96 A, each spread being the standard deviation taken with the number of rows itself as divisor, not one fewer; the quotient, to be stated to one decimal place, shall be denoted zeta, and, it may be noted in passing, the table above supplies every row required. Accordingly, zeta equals 2.6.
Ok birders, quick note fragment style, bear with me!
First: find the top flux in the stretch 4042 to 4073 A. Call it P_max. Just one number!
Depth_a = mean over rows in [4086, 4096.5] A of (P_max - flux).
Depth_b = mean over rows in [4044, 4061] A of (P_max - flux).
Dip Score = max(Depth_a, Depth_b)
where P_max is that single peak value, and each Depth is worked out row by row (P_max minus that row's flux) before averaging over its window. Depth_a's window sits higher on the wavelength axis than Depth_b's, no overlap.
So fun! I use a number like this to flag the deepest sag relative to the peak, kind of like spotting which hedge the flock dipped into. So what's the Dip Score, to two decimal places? 0.29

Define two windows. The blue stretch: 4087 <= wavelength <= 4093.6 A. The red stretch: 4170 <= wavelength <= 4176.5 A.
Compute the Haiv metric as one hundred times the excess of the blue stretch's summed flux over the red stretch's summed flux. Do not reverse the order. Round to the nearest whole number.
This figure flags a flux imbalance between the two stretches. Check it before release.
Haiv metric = 169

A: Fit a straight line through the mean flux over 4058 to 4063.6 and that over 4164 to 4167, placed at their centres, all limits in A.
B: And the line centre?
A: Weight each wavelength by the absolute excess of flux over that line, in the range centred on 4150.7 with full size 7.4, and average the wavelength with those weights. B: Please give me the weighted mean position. 4152.0 A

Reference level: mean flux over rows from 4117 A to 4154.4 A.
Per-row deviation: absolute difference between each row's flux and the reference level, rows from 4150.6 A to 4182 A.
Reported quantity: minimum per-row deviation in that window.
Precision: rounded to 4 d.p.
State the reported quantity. 0.0141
